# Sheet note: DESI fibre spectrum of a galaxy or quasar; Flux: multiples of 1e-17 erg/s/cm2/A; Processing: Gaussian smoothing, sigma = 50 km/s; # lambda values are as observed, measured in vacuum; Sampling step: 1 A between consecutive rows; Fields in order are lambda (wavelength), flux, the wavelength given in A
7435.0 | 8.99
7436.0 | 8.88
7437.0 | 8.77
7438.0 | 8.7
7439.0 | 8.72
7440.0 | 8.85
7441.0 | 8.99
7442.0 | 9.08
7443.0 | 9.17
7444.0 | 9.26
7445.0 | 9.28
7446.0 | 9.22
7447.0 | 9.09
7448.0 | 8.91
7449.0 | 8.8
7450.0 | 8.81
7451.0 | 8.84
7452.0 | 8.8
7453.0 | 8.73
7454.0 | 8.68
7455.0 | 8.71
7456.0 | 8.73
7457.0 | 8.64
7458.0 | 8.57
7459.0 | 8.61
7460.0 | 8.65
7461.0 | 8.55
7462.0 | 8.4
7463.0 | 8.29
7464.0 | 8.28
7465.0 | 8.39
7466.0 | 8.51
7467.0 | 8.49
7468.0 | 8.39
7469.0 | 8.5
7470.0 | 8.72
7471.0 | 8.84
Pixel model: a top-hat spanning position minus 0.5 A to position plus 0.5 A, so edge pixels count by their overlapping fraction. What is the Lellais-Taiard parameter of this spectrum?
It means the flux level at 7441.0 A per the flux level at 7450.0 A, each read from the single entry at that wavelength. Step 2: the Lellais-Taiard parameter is 1.02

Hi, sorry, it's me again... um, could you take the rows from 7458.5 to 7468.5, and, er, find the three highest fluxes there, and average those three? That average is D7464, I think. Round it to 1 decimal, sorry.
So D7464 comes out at 8.6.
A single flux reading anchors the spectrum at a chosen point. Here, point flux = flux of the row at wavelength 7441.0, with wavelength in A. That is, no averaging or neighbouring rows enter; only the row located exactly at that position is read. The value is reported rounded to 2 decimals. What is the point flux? 8.99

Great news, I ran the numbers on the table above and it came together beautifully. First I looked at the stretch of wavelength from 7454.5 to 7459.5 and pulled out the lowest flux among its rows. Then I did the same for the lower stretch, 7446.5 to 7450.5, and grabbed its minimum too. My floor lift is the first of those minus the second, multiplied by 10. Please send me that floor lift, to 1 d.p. -2.3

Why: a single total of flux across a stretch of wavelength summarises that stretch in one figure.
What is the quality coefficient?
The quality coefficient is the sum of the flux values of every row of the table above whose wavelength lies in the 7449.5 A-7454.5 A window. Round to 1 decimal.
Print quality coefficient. 43.9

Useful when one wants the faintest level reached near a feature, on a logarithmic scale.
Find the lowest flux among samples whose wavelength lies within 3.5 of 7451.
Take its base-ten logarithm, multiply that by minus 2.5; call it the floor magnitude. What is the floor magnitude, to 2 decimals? -2.35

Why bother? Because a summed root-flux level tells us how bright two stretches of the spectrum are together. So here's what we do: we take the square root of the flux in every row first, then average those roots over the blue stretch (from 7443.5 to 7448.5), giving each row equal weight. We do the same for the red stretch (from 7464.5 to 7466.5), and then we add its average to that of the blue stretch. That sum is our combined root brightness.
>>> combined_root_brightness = 5.932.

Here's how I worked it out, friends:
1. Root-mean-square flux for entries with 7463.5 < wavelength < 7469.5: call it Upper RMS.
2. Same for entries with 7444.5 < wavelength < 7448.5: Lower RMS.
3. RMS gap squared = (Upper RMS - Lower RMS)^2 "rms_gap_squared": 0.49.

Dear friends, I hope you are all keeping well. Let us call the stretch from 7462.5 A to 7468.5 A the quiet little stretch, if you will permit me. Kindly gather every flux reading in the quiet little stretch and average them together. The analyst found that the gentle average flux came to 8.4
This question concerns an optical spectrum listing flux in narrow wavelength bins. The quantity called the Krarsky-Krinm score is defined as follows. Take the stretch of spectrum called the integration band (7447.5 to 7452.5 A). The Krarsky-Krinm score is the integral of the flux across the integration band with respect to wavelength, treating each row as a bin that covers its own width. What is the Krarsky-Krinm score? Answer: 44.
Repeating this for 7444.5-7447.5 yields 28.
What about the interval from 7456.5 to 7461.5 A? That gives 43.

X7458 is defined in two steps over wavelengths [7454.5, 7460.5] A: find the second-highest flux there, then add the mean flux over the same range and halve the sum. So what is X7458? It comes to 8.68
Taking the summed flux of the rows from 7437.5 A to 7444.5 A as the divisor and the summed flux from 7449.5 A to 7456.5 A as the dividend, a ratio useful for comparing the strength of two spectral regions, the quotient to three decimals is 0.977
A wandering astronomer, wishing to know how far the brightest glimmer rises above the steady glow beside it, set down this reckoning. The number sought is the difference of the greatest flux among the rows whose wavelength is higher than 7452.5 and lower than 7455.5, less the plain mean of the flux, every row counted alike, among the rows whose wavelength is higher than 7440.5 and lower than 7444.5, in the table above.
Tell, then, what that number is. -0.4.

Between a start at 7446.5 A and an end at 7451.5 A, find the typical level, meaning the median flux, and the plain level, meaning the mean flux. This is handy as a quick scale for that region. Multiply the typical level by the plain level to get 79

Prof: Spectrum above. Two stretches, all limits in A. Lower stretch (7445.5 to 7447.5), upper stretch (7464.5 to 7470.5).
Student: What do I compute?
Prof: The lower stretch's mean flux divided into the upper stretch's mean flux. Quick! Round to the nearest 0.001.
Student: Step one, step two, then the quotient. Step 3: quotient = 0.928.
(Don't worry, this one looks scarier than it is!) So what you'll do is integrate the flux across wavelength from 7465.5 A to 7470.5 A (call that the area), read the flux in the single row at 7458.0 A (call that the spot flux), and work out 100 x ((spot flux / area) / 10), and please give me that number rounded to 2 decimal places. 2.01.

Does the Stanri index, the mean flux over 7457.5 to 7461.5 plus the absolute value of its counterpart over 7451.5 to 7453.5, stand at 17.36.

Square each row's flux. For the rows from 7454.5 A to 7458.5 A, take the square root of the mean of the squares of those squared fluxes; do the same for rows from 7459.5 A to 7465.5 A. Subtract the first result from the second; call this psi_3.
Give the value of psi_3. -4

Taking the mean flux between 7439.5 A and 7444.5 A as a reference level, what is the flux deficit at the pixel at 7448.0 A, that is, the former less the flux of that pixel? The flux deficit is 0.2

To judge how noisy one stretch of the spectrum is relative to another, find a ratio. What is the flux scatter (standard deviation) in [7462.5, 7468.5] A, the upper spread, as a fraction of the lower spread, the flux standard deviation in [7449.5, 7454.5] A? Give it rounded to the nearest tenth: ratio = 1.5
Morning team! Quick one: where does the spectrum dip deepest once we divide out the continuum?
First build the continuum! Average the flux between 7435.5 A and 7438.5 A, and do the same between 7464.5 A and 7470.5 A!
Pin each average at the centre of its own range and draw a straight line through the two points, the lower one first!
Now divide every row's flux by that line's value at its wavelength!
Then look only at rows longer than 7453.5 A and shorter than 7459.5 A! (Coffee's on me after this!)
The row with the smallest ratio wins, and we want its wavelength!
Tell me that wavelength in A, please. 7458.0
